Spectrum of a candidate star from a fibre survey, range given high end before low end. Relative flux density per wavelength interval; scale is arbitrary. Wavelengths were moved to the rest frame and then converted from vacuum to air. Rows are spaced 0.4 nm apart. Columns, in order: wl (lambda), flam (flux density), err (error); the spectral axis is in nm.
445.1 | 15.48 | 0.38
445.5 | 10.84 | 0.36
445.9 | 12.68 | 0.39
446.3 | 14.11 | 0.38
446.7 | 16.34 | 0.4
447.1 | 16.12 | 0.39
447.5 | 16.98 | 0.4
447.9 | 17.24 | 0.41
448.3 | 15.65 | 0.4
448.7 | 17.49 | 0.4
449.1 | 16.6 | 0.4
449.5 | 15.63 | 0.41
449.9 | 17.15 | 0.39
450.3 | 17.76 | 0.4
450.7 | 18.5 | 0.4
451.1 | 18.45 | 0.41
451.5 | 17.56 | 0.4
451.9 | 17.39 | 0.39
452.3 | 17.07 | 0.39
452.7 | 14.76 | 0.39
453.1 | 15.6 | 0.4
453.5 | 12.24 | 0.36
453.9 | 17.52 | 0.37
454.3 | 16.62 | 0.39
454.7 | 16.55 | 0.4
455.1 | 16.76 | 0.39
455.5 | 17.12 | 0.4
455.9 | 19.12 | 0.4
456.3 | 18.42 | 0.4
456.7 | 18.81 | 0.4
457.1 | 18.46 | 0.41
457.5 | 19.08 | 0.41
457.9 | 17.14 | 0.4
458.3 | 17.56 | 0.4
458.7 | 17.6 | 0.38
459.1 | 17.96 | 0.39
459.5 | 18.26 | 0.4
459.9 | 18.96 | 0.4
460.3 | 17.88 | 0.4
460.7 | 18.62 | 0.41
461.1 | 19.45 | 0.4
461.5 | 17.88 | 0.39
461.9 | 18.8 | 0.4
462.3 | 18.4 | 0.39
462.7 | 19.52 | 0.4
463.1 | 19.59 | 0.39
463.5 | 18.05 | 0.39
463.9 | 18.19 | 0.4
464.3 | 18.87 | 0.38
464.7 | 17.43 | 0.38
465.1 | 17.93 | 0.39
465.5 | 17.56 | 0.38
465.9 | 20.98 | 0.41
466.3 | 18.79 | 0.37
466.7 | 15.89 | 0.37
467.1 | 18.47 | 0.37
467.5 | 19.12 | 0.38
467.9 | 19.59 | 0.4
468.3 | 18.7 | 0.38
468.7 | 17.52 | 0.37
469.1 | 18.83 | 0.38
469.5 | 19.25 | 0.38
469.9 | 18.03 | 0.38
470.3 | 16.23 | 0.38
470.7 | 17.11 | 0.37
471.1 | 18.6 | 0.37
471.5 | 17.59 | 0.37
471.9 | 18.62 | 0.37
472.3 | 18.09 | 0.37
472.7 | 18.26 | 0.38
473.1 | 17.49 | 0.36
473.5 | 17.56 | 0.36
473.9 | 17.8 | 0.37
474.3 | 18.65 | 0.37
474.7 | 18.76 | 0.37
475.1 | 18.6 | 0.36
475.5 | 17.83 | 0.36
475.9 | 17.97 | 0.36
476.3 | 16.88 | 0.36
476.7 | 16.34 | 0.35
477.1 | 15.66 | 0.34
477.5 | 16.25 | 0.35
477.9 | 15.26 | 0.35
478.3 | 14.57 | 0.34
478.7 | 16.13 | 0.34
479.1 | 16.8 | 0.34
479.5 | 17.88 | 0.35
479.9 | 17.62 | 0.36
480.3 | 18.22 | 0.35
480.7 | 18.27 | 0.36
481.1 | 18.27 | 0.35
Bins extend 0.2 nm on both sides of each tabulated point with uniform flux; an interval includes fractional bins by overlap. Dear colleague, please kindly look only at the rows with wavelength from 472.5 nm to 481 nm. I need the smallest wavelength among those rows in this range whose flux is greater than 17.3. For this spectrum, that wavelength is 472.7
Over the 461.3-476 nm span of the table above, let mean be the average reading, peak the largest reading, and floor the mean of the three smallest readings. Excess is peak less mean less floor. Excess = -13.7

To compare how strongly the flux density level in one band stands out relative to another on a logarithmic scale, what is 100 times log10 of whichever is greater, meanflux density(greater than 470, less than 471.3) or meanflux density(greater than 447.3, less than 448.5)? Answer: 124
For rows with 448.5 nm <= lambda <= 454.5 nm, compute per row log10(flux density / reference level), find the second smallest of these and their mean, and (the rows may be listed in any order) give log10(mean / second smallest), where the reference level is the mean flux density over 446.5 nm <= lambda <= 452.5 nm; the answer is -0.73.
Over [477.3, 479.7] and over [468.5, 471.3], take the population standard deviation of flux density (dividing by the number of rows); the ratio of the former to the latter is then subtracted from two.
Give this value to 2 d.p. 0.92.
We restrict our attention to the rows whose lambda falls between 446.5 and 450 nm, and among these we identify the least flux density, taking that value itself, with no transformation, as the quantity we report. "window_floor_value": 15.63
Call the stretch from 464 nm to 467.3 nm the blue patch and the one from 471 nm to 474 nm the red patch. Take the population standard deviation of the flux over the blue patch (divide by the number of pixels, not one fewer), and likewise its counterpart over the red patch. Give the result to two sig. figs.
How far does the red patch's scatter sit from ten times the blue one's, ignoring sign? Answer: 13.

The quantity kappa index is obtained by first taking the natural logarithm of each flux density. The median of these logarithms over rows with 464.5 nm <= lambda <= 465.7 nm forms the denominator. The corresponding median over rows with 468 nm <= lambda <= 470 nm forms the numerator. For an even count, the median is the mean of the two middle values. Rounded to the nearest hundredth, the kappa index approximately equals 1.02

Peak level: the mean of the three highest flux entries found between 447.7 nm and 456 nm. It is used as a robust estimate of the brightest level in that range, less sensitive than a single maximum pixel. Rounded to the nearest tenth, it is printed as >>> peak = 18.7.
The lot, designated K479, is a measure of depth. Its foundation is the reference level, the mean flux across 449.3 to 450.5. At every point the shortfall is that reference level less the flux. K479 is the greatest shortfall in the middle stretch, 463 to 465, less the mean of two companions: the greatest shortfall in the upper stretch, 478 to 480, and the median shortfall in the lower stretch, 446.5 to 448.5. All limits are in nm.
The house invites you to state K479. -2.0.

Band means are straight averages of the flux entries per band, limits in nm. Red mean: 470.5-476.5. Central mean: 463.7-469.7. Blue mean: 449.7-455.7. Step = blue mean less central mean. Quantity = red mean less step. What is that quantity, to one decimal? 19.7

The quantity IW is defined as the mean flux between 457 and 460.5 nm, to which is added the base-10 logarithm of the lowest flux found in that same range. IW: 19.3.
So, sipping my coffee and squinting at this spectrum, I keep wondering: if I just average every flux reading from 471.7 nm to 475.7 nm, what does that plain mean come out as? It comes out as 18.2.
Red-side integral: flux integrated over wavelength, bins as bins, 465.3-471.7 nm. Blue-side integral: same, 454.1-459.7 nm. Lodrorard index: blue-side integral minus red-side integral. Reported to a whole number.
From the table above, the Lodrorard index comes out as -17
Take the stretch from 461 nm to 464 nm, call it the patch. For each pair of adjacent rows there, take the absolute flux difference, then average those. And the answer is 0.8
